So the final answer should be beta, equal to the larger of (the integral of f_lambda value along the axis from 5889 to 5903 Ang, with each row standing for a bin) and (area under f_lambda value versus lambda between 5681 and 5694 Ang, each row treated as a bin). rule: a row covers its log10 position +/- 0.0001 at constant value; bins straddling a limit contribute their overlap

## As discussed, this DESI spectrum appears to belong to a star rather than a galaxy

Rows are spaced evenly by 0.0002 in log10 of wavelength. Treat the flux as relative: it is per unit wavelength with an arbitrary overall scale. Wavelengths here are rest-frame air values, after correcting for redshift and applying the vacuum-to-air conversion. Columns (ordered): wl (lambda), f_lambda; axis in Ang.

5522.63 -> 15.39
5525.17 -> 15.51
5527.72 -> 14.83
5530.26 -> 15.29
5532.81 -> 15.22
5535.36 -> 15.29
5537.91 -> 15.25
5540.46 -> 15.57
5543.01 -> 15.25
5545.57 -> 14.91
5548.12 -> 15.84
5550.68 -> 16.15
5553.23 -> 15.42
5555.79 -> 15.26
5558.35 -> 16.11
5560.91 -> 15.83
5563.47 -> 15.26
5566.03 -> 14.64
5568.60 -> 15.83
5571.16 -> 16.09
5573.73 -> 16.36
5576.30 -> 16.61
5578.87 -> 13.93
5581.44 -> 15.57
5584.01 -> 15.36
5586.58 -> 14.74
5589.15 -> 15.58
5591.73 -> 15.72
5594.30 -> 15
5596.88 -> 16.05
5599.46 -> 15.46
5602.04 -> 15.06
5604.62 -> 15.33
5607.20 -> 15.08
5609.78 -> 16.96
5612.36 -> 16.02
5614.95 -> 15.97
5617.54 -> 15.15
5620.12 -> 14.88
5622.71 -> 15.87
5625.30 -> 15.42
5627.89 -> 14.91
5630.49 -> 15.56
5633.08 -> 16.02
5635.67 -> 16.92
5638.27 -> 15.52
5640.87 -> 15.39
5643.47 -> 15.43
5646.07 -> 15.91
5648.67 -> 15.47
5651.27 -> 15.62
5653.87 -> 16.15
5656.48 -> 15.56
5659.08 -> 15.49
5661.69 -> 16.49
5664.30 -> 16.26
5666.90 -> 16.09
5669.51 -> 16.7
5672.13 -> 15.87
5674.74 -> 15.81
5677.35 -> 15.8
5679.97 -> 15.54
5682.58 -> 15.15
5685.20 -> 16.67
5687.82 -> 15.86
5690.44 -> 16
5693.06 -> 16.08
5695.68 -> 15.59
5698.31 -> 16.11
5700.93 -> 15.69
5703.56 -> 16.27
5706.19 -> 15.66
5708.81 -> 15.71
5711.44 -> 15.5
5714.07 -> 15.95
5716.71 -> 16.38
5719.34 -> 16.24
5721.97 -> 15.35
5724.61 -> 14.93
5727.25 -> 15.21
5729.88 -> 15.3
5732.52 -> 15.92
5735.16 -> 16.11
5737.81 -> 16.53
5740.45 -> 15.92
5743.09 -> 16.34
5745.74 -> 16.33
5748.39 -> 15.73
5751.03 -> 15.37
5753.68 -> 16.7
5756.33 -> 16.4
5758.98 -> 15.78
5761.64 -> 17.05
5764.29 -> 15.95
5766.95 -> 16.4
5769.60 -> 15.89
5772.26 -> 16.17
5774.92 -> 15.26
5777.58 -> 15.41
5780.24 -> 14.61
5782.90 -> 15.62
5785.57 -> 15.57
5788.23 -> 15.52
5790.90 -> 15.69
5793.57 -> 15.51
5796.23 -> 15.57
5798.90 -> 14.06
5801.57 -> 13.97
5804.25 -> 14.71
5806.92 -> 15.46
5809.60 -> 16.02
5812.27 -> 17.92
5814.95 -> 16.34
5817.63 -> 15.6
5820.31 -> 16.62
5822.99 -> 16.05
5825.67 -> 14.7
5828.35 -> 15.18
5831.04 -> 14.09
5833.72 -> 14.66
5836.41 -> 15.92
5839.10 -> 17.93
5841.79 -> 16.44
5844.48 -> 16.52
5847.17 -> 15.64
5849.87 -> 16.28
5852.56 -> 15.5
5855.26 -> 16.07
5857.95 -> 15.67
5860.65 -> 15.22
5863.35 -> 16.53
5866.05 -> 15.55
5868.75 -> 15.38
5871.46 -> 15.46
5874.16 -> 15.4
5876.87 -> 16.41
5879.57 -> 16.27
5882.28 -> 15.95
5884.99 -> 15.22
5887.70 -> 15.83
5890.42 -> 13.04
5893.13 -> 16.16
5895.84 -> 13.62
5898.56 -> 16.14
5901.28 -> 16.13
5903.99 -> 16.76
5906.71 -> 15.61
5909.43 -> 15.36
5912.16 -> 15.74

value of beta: 211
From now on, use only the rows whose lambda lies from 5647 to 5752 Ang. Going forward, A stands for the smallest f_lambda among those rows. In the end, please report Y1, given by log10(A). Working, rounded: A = 14.93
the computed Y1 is 1.17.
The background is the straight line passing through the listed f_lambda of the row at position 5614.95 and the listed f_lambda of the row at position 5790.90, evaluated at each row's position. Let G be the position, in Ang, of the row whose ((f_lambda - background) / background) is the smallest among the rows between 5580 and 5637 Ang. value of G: 5586.58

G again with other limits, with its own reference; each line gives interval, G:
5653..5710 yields 5682.58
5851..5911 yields 5890.42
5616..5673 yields 5620.12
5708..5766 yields 5724.61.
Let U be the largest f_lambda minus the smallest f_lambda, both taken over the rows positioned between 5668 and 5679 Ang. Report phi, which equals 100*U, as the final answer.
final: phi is 90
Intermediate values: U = 0.9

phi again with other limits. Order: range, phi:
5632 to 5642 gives 153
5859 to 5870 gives 131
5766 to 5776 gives 114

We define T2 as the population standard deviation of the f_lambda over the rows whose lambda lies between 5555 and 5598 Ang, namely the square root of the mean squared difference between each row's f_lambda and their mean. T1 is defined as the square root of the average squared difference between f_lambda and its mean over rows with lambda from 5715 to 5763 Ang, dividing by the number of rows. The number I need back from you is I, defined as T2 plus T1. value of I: 1.22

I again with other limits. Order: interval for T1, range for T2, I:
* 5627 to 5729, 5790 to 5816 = 1.55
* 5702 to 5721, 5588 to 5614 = 0.89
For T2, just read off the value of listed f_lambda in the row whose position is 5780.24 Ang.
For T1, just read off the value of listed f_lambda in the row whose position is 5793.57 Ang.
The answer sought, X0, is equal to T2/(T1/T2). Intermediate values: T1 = 15.51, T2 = 14.61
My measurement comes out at 13.8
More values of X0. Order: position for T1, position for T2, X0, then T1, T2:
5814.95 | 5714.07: 15.6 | 16.34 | 15.95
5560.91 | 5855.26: 16.3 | 15.83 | 16.07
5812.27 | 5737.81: 15.2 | 17.92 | 16.53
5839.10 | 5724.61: 12.4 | 17.93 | 14.93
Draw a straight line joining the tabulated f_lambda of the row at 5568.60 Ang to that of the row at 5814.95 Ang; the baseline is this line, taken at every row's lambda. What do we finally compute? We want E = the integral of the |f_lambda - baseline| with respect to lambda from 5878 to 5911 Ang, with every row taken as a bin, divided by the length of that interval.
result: 1.03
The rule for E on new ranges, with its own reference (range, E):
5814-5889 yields 0.77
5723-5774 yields 0.45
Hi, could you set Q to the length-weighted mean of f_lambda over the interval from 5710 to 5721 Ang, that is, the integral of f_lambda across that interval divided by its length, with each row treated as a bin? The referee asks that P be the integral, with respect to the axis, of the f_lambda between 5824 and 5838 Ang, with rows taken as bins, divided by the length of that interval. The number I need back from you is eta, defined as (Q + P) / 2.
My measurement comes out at 15.5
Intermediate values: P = 15.0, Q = 16.0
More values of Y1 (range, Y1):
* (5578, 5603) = 1.14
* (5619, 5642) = 1.17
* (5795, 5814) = 1.15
